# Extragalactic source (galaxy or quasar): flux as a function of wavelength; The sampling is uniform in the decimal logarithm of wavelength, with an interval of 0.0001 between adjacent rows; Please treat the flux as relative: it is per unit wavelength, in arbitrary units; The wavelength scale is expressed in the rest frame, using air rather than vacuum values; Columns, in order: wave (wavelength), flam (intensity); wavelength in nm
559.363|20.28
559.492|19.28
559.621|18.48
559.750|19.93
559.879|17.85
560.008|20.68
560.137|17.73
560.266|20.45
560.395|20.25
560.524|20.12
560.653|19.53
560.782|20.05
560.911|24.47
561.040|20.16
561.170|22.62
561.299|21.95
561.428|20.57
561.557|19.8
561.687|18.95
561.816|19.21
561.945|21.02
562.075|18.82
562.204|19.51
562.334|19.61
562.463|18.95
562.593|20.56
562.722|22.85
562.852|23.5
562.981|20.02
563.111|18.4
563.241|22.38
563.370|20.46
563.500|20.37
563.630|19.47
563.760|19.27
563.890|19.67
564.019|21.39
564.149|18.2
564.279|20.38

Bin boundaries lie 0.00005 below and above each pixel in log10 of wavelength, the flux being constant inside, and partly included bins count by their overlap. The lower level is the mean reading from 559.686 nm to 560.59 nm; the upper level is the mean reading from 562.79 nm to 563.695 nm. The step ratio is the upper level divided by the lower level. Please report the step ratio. 1.06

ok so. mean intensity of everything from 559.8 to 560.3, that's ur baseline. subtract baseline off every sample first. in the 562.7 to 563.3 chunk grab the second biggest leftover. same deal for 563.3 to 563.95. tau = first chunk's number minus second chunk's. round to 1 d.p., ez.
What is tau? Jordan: 2.5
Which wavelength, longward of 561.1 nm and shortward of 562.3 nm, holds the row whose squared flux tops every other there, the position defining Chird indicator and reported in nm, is 561.170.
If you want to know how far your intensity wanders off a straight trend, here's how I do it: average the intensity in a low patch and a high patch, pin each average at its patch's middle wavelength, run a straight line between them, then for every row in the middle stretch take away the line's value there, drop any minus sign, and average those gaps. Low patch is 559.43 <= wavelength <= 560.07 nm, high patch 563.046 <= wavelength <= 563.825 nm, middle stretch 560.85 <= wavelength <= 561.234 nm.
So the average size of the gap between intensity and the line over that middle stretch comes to 2.9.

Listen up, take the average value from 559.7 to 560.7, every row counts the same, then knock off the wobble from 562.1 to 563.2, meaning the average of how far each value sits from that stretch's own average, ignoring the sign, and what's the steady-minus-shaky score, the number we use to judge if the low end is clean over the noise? 18.2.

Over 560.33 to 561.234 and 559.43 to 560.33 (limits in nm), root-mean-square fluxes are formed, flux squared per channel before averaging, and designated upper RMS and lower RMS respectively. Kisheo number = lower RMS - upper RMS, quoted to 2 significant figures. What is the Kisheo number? -1.9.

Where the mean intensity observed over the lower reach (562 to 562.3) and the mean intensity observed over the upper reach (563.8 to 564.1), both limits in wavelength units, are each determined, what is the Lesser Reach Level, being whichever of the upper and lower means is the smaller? 19.2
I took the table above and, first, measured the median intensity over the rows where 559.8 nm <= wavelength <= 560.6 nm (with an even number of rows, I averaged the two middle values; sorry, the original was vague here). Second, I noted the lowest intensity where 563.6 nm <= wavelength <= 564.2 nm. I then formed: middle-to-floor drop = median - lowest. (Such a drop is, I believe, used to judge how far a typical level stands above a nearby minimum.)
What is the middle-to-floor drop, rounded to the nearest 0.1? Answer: 2.0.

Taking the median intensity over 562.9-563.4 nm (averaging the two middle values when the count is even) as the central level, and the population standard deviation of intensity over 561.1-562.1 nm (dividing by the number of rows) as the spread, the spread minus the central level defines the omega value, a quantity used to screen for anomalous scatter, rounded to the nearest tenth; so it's -18.9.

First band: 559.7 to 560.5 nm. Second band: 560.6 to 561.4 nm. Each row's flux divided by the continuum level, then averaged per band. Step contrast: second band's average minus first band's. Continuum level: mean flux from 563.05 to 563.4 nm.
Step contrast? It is 0.10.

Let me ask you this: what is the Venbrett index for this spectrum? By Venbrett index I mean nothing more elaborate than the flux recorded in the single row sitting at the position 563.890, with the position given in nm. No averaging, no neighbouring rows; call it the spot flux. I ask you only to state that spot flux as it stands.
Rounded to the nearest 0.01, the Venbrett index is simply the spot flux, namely 19.67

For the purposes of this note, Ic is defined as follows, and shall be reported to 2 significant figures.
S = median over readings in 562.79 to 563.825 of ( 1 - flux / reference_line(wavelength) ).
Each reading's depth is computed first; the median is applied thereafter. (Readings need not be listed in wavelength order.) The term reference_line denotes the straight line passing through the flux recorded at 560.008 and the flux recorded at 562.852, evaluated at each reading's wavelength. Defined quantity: 0.15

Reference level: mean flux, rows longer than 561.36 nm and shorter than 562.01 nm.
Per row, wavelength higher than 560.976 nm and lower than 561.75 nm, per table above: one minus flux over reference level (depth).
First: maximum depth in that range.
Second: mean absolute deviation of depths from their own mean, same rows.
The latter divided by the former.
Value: 1.1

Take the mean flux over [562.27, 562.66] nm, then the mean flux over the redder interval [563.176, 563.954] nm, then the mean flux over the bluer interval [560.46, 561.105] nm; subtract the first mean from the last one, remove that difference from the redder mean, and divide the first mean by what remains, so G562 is 1.03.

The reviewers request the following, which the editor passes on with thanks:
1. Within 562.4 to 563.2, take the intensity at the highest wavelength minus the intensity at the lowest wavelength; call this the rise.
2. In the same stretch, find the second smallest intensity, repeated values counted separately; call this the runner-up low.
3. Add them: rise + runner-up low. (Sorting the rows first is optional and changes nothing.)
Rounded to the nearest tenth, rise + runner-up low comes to 18.4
